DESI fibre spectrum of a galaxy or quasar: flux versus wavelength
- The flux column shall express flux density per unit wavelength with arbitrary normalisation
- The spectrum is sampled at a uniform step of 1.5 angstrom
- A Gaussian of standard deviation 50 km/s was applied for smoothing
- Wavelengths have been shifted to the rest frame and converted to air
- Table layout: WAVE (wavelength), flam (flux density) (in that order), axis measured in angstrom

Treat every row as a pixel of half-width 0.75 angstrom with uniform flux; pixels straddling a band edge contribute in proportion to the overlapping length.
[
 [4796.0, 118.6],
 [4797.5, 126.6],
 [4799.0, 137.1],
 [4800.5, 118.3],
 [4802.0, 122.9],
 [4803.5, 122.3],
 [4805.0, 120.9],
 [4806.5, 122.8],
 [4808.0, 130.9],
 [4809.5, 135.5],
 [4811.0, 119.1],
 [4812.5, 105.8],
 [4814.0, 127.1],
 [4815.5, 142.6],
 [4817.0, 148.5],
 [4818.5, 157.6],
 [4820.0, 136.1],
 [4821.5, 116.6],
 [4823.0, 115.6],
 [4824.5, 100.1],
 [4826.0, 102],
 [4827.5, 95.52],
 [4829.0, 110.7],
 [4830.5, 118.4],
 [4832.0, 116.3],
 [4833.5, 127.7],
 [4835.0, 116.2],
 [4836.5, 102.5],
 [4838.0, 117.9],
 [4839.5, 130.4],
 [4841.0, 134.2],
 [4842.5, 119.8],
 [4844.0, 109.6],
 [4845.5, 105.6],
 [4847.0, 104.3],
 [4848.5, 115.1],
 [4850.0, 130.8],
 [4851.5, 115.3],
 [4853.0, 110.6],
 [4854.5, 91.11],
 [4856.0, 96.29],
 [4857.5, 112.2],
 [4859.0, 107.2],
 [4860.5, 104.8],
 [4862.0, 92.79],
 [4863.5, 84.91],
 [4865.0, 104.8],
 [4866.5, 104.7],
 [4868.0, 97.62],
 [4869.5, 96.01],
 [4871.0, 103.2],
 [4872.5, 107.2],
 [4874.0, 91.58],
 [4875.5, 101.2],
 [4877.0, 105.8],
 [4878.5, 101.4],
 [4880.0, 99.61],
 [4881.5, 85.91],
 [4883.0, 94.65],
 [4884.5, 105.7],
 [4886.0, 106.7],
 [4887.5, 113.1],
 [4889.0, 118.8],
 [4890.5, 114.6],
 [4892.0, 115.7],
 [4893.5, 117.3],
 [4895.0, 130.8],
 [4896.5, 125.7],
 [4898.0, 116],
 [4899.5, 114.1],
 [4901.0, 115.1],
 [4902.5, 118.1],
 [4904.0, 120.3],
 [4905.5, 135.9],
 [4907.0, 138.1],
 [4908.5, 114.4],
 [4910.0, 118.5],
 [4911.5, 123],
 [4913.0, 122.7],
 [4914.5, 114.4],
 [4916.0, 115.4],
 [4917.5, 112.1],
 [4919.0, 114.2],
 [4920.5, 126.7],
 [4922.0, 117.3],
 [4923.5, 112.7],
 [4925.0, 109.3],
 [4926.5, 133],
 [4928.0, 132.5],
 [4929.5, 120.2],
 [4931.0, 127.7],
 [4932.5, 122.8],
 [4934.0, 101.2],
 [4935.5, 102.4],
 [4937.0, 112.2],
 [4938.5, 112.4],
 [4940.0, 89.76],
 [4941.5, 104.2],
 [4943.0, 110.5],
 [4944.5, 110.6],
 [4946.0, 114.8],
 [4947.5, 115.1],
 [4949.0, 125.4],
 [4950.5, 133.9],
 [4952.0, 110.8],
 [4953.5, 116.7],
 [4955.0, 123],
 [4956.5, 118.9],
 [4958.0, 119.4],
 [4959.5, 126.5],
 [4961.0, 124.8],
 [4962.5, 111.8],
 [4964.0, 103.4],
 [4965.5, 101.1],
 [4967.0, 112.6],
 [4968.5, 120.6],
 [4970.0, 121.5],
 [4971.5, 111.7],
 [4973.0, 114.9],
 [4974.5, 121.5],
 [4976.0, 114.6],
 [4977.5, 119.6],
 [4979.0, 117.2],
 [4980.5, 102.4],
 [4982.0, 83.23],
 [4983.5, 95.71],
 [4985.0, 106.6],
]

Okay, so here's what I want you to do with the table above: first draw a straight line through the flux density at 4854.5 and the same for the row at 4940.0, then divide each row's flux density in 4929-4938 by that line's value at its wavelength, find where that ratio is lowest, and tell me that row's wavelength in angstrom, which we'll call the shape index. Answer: 4934.0 angstrom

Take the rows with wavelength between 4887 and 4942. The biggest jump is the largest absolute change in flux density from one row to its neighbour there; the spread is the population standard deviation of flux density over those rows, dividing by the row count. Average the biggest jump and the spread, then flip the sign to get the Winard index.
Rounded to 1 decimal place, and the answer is -16.7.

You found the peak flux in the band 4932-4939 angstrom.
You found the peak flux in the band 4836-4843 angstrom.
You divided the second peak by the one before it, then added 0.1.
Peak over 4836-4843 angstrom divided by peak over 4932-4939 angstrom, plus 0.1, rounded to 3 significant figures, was 1.19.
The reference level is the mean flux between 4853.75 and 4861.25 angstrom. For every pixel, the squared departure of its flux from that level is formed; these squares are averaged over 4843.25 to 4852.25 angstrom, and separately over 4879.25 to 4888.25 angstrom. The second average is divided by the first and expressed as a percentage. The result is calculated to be 40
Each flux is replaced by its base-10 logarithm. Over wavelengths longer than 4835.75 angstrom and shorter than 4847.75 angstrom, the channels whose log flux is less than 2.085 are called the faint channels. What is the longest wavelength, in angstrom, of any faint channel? 4847.0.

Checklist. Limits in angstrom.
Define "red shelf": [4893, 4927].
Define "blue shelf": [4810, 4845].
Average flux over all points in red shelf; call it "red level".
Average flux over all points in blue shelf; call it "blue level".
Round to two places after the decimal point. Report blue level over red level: 1.00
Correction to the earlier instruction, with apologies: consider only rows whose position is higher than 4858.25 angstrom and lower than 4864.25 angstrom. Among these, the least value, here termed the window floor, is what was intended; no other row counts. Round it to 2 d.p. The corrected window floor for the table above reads 84.91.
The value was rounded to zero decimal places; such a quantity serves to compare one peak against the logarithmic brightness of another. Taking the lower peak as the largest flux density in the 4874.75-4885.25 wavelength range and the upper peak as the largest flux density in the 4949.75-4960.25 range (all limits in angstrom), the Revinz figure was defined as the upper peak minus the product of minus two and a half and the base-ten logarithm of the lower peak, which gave 139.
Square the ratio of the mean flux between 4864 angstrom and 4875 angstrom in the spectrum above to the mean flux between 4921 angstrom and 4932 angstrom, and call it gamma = 0.68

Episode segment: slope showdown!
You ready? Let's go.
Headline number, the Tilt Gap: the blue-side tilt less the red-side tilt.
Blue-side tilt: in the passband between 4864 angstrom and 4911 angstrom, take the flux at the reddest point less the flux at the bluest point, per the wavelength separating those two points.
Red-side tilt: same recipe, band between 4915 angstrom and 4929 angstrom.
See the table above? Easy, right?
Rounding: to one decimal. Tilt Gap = -1.1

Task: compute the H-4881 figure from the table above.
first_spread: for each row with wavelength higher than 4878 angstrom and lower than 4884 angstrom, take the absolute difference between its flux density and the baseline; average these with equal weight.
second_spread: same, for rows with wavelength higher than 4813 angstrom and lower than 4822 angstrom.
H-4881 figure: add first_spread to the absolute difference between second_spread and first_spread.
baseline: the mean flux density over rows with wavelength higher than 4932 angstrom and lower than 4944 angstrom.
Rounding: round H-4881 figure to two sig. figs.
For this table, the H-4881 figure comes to 31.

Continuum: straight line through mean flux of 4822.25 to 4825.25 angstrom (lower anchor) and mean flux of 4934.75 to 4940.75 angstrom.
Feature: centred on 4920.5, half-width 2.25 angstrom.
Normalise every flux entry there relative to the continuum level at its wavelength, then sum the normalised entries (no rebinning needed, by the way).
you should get 3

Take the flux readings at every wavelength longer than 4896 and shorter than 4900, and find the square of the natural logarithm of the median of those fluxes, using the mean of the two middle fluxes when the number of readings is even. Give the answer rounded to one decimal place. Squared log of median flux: 22.6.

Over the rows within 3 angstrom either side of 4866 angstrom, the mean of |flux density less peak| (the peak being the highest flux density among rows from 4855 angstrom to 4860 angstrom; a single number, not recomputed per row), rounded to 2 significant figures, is 14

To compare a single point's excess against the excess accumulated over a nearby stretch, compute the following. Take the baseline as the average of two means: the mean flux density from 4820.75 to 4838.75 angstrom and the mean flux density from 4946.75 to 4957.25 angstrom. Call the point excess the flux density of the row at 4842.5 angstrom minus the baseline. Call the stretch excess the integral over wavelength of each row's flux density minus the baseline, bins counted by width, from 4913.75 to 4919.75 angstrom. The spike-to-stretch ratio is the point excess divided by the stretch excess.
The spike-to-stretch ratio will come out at -0.30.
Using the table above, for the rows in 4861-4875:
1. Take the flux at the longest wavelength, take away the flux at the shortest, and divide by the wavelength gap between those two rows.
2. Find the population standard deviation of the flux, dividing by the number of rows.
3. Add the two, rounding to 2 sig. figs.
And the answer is 6.9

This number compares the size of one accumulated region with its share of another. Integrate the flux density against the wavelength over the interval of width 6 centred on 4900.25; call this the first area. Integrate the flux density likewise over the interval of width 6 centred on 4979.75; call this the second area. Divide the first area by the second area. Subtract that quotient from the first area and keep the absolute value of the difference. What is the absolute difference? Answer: 694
